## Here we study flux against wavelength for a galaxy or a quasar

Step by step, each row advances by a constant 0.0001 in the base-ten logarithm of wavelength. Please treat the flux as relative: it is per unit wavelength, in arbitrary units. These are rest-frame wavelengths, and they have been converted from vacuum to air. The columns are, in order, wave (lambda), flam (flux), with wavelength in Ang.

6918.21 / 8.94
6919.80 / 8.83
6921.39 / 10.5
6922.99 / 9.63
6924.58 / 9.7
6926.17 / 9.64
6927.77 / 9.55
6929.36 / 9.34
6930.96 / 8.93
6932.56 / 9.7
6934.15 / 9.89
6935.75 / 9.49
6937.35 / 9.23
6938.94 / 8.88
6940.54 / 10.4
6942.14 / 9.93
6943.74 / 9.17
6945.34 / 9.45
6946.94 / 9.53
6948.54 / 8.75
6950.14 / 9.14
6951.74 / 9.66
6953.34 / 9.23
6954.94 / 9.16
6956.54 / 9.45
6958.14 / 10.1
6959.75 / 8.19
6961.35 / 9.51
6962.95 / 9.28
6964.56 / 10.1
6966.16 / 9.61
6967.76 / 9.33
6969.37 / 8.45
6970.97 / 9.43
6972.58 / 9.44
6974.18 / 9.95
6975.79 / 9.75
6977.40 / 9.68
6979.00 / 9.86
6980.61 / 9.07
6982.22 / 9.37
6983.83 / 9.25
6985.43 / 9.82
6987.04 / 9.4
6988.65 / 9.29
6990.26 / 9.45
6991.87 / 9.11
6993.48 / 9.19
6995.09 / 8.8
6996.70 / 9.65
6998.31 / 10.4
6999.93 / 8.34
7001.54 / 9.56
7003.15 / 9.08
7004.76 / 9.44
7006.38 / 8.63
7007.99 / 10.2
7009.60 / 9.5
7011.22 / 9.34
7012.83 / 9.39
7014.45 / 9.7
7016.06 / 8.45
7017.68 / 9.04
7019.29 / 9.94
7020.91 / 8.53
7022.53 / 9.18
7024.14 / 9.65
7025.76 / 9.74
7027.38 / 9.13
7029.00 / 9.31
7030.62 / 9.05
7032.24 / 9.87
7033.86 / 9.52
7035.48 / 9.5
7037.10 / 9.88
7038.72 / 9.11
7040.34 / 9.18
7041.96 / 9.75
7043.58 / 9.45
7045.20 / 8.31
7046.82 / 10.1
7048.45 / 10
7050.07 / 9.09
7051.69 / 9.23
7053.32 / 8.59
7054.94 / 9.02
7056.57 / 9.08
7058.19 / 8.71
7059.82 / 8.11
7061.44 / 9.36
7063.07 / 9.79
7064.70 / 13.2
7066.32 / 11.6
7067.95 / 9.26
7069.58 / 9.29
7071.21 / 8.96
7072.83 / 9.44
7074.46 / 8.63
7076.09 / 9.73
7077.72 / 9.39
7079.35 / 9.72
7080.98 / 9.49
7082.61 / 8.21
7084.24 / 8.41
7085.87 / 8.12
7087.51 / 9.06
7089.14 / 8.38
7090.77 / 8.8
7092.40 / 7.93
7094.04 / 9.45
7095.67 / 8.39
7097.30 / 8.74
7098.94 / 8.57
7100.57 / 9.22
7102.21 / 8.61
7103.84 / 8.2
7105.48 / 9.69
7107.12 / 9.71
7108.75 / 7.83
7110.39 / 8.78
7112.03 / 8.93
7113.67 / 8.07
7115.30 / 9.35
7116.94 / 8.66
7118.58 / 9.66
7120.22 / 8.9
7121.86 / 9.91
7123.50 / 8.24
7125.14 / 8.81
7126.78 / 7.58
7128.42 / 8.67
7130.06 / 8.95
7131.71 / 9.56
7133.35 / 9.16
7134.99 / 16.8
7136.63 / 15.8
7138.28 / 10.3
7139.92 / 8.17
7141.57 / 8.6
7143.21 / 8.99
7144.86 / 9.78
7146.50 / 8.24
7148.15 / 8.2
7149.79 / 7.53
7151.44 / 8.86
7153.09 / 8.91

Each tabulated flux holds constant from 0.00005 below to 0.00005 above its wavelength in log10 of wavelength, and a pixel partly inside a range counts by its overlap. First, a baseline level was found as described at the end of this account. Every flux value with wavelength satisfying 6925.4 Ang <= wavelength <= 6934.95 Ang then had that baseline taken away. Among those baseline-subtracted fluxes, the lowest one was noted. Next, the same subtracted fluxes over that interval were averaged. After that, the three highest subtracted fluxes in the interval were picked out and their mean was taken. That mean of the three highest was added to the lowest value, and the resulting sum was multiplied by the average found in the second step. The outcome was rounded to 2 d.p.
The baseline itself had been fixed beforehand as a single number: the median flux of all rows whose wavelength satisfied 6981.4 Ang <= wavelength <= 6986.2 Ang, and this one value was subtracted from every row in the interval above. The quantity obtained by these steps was -0.01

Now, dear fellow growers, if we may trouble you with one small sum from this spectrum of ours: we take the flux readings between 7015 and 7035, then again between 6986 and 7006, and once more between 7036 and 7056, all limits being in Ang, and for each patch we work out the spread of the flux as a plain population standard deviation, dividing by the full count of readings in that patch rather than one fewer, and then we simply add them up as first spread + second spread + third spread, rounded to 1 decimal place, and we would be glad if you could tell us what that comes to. 1.5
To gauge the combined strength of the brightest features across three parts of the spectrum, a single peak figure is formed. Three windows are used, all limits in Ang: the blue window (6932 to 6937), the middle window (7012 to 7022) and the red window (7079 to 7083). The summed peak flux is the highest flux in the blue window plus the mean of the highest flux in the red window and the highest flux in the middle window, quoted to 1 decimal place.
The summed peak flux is 19.7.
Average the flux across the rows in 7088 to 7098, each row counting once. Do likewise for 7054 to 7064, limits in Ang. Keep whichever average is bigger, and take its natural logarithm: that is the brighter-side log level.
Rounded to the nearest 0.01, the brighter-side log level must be 2.20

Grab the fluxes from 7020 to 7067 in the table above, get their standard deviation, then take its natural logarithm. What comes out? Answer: 0.0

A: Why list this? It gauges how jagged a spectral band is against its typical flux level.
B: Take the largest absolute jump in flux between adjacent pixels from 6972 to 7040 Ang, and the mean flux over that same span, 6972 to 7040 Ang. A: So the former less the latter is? -7.33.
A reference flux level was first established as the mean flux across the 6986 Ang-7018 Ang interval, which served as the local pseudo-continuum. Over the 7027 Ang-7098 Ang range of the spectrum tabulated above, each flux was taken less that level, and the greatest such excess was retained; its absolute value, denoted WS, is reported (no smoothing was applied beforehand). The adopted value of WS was 3.9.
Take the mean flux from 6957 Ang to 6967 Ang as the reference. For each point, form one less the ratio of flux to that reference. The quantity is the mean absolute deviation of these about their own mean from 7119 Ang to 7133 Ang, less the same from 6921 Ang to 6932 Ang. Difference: 0.022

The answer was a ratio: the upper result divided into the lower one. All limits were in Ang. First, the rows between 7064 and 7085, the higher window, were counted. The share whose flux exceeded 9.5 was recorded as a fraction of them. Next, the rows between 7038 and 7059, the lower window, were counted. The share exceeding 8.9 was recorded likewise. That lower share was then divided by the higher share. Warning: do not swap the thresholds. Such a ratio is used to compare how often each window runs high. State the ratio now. 2.5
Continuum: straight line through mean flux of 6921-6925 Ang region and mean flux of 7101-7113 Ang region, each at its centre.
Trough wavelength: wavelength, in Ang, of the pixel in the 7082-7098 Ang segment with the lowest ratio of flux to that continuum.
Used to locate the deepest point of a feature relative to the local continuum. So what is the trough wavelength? 7092.40 Ang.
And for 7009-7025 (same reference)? 7016.06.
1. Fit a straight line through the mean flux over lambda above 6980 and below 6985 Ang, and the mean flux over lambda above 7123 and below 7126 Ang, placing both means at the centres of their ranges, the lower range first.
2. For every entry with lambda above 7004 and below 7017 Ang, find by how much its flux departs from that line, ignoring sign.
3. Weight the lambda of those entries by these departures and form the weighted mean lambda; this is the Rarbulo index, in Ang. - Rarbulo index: 7010.5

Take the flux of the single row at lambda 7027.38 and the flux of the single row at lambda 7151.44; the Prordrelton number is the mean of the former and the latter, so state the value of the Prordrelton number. 9.0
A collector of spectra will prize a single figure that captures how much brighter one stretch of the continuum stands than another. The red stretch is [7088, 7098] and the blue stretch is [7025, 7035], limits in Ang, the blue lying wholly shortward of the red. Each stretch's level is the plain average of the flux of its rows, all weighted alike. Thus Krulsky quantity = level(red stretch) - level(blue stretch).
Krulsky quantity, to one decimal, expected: -0.8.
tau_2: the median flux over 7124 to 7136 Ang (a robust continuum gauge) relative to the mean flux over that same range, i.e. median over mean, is 0.90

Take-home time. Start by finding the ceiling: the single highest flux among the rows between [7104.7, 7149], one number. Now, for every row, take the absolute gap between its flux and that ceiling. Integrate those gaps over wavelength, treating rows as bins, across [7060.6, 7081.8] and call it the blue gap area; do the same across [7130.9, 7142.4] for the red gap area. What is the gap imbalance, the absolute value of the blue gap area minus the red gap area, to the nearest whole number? 83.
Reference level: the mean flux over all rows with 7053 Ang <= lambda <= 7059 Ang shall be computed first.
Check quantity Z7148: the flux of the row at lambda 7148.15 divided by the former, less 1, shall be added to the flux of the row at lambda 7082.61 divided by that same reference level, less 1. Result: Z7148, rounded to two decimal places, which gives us -0.15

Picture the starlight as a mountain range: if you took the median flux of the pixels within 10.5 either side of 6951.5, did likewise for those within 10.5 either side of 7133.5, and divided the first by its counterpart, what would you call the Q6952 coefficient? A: 1.06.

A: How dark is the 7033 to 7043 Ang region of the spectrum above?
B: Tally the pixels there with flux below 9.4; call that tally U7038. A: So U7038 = 2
